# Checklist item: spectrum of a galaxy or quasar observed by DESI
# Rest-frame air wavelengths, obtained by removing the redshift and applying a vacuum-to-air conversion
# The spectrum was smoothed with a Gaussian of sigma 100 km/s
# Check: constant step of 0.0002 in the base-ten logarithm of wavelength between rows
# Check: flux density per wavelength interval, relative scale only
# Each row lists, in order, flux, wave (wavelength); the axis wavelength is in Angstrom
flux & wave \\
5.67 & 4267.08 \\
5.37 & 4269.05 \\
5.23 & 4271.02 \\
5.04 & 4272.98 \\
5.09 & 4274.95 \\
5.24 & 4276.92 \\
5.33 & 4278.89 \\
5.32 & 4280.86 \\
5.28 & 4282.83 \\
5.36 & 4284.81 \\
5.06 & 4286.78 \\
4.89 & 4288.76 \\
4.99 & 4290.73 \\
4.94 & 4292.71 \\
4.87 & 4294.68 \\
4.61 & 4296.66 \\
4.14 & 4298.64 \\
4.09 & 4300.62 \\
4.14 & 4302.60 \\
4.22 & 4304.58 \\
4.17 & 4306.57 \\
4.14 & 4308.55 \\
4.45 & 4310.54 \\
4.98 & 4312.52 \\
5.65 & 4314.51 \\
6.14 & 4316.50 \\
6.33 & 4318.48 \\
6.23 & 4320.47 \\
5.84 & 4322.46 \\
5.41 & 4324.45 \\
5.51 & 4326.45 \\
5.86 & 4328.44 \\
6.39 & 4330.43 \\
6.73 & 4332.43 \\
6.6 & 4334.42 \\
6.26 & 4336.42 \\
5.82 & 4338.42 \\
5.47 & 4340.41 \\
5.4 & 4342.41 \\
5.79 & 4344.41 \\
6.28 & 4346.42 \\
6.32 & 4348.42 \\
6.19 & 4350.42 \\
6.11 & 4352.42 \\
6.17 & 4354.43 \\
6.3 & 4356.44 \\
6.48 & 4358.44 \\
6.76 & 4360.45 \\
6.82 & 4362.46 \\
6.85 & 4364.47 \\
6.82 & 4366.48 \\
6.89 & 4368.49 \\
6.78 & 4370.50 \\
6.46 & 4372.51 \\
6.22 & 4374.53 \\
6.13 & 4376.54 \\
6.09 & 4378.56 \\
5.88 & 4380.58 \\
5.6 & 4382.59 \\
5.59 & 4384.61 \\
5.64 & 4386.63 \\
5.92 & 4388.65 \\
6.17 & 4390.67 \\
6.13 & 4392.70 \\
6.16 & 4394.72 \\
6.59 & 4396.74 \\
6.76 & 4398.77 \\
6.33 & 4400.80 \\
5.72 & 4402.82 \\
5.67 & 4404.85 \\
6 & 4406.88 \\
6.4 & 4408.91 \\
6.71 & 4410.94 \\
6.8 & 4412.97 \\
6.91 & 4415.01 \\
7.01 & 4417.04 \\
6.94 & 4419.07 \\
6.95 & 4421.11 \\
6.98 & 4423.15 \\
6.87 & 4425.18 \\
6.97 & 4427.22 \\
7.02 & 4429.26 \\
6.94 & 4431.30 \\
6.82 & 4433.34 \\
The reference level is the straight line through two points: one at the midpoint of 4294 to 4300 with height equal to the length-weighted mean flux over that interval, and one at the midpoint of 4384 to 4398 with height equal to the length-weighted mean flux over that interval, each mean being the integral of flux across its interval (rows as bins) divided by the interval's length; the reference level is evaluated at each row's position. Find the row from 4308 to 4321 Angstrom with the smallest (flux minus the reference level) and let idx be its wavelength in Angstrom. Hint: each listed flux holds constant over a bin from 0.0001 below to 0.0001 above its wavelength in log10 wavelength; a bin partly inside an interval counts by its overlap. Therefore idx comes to 4308.55 Angstrom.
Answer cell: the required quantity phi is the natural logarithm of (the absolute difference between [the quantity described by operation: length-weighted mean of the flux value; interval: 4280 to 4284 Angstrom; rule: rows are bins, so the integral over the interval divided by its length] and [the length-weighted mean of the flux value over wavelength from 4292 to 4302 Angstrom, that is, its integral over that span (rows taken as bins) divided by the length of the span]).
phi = -0.24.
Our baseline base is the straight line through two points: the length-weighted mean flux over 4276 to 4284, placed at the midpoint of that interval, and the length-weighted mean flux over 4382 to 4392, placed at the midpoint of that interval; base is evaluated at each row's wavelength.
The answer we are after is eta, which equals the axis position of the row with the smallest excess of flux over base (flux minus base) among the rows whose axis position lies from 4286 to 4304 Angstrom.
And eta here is 4300.62 Angstrom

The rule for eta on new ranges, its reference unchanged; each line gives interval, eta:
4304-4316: 4308.55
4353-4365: 4354.43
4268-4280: 4272.98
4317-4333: 4324.45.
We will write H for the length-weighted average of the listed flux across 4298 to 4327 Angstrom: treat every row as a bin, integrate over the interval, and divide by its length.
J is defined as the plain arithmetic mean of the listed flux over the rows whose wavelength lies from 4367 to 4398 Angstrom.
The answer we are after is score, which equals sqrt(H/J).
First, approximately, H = 5.0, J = 6.15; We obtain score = 0.90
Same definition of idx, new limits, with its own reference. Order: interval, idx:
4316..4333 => 4324.45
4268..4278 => 4272.98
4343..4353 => 4344.41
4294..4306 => 4300.62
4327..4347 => 4342.41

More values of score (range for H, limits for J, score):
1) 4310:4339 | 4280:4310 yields 1.12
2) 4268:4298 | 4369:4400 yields 0.91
